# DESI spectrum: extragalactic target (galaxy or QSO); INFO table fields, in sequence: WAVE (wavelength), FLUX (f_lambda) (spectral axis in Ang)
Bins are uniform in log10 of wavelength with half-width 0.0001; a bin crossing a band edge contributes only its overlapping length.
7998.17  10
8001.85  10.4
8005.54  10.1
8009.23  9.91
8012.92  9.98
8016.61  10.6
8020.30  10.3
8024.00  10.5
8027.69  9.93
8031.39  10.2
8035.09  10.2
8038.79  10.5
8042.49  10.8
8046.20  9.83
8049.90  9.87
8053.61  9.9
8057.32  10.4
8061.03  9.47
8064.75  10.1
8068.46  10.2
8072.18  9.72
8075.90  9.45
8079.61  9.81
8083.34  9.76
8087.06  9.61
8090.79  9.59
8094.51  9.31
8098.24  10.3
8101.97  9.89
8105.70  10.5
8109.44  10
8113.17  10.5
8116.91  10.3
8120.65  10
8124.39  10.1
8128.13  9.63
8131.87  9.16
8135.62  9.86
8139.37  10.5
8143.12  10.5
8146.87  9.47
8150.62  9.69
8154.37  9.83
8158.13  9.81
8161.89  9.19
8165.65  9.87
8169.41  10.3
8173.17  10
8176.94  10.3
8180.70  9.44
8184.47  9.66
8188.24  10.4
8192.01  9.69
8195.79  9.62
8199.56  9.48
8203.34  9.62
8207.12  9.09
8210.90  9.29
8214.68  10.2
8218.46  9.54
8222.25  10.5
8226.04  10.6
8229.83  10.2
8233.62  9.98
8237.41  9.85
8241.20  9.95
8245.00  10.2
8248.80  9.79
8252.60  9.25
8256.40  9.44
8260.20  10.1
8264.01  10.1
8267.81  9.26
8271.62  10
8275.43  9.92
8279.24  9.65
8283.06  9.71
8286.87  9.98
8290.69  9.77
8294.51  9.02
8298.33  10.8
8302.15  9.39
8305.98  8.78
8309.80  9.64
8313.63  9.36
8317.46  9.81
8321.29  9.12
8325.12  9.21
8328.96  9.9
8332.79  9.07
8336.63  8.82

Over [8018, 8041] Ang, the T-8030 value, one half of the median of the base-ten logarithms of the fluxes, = 0.505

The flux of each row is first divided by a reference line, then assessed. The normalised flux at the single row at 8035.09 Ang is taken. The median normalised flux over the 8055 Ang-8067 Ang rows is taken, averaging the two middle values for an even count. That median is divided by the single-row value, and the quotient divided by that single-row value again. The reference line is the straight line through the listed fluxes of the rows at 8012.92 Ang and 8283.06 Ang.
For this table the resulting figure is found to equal 0.97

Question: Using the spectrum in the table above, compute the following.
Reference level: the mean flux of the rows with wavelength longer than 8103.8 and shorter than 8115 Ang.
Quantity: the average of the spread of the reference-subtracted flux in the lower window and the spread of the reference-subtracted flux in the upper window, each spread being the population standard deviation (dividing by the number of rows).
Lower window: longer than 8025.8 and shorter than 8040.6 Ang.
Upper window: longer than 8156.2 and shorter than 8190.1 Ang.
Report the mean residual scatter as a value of 0.295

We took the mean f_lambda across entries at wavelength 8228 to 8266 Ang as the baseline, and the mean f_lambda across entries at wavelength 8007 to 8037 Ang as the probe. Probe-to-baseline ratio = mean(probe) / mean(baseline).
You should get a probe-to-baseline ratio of 1.03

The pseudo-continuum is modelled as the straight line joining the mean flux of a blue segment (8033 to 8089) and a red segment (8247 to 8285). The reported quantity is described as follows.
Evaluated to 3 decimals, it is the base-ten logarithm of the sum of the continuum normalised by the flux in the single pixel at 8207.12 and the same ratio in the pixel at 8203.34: 0.321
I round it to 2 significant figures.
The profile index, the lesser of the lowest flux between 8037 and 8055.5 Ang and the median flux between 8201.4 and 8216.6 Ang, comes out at 9.5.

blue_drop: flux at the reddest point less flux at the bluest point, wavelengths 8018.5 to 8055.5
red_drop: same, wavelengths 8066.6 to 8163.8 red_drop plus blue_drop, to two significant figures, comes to -1.4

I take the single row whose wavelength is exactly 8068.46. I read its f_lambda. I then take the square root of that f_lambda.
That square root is 3.19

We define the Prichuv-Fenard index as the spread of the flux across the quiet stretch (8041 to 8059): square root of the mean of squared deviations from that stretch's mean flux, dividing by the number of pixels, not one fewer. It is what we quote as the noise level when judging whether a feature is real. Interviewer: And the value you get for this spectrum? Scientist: 0.38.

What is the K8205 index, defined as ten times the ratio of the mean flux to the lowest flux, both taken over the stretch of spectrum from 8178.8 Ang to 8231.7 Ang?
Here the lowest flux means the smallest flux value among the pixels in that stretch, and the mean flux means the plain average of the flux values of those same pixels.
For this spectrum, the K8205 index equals 10.8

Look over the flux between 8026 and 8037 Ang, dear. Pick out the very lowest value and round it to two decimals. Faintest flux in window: 9.93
